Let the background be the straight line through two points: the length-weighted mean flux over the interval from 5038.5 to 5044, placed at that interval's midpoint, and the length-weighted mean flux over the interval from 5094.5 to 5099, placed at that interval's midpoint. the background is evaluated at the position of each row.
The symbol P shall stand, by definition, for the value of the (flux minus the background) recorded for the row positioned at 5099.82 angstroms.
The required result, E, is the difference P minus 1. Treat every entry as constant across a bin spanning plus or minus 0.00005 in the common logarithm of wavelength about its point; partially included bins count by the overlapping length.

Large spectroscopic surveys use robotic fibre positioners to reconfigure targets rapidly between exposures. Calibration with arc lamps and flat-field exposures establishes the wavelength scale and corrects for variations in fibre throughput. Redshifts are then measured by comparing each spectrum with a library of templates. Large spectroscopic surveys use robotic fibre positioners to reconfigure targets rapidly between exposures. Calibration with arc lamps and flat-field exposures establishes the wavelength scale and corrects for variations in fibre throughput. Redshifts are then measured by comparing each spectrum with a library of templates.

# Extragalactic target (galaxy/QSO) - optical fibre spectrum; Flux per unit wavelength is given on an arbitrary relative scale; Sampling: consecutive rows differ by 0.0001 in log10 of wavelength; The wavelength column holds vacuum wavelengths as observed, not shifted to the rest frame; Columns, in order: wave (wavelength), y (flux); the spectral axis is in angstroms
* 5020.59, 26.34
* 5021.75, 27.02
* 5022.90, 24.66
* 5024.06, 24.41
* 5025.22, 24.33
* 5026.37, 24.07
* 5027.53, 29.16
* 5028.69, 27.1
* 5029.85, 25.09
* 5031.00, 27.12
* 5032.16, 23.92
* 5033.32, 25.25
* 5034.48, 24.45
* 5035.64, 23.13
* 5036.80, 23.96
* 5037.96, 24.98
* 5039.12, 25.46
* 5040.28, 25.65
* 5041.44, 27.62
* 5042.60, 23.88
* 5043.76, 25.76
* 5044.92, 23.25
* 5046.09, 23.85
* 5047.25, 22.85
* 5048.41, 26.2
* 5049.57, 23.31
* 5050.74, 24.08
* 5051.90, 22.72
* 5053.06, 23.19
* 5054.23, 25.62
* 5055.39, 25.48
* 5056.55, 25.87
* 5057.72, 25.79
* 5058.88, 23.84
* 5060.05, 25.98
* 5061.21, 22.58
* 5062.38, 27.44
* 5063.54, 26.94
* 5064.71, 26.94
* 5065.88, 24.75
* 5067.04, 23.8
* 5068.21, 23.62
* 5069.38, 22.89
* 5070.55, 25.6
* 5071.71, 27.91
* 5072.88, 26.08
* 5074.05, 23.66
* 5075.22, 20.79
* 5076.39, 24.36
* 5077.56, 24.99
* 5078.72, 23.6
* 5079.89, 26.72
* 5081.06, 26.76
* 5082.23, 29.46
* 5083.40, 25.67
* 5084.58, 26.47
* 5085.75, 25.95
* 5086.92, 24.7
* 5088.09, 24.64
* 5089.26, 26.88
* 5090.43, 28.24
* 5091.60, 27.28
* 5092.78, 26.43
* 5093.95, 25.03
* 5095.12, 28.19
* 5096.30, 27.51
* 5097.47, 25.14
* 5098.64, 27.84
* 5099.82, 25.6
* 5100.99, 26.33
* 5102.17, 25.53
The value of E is -2.6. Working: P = -1.6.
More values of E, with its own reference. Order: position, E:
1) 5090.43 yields 0.3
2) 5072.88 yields -1.4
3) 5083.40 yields -2.1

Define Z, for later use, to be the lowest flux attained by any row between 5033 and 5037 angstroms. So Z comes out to 23.13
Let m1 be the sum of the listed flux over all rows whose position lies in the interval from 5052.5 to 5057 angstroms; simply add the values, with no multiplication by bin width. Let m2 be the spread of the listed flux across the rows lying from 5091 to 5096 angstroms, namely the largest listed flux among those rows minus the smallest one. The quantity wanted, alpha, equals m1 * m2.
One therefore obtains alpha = 317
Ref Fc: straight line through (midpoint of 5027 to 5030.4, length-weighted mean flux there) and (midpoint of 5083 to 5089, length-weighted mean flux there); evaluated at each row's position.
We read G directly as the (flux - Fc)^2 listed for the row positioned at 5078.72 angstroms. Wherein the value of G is 4.5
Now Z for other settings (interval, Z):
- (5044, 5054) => 22.72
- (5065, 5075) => 22.89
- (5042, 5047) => 23.25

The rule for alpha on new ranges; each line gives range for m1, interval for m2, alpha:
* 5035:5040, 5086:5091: 351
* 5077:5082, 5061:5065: 496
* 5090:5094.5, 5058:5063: 520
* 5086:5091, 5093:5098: 330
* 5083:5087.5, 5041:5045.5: 449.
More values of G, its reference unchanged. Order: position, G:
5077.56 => 0.6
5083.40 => 0.0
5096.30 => 5.1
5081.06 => 1.2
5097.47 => 0.0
